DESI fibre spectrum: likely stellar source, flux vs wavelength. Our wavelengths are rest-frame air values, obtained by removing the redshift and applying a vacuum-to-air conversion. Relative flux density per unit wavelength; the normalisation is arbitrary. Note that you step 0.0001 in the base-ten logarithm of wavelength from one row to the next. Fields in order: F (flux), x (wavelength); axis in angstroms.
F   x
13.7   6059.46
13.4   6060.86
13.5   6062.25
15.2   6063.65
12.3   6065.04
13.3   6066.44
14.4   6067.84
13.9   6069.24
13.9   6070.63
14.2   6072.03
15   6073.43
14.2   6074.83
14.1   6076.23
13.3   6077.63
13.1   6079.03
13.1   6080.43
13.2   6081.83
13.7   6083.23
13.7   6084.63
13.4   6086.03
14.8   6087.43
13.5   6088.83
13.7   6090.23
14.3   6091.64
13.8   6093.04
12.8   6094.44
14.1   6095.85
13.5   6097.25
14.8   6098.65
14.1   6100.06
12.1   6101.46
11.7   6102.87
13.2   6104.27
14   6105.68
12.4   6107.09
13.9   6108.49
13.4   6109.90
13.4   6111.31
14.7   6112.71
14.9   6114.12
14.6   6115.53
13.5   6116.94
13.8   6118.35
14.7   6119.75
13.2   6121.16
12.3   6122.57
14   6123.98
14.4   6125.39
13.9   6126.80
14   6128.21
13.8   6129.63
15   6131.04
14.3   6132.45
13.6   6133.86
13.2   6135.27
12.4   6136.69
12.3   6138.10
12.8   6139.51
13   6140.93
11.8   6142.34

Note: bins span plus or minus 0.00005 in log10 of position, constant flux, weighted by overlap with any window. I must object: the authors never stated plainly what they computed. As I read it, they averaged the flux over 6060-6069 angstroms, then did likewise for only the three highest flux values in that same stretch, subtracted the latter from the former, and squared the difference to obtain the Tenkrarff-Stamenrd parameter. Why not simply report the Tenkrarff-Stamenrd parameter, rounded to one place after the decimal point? 0.5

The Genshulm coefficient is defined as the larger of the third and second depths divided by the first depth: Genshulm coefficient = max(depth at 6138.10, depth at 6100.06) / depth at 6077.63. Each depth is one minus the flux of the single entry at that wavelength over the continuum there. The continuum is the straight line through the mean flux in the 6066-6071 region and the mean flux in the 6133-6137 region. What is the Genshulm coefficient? 1.7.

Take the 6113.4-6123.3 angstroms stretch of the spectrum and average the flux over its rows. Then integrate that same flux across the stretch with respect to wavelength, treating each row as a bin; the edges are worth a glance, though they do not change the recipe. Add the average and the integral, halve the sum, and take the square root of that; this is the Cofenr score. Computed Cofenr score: 8.7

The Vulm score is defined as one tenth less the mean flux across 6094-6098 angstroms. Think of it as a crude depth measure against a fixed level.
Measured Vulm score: -13.4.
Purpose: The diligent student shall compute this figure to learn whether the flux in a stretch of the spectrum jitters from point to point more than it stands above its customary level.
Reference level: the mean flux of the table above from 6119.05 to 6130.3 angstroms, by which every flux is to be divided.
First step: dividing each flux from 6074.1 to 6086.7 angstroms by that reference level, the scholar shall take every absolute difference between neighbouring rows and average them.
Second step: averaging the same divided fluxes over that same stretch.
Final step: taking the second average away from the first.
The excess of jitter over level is -0.96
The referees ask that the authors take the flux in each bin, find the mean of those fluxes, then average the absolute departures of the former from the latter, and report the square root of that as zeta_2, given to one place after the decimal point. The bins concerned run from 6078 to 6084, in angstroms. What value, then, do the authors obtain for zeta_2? 0.5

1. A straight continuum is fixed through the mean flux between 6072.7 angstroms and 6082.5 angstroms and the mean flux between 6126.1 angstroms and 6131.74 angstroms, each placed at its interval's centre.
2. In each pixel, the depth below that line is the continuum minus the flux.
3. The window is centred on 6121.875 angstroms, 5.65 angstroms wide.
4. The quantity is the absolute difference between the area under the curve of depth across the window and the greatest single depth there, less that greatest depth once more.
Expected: -0.5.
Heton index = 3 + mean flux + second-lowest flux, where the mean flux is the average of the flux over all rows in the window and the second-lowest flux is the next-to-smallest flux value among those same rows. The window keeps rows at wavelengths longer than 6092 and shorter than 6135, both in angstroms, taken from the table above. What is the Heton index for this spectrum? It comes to 28.8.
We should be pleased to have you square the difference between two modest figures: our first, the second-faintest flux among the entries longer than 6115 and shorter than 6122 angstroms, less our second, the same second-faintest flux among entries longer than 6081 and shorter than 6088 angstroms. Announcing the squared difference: 0.01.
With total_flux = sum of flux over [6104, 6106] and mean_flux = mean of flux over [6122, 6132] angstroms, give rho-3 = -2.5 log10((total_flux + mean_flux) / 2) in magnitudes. -3.3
